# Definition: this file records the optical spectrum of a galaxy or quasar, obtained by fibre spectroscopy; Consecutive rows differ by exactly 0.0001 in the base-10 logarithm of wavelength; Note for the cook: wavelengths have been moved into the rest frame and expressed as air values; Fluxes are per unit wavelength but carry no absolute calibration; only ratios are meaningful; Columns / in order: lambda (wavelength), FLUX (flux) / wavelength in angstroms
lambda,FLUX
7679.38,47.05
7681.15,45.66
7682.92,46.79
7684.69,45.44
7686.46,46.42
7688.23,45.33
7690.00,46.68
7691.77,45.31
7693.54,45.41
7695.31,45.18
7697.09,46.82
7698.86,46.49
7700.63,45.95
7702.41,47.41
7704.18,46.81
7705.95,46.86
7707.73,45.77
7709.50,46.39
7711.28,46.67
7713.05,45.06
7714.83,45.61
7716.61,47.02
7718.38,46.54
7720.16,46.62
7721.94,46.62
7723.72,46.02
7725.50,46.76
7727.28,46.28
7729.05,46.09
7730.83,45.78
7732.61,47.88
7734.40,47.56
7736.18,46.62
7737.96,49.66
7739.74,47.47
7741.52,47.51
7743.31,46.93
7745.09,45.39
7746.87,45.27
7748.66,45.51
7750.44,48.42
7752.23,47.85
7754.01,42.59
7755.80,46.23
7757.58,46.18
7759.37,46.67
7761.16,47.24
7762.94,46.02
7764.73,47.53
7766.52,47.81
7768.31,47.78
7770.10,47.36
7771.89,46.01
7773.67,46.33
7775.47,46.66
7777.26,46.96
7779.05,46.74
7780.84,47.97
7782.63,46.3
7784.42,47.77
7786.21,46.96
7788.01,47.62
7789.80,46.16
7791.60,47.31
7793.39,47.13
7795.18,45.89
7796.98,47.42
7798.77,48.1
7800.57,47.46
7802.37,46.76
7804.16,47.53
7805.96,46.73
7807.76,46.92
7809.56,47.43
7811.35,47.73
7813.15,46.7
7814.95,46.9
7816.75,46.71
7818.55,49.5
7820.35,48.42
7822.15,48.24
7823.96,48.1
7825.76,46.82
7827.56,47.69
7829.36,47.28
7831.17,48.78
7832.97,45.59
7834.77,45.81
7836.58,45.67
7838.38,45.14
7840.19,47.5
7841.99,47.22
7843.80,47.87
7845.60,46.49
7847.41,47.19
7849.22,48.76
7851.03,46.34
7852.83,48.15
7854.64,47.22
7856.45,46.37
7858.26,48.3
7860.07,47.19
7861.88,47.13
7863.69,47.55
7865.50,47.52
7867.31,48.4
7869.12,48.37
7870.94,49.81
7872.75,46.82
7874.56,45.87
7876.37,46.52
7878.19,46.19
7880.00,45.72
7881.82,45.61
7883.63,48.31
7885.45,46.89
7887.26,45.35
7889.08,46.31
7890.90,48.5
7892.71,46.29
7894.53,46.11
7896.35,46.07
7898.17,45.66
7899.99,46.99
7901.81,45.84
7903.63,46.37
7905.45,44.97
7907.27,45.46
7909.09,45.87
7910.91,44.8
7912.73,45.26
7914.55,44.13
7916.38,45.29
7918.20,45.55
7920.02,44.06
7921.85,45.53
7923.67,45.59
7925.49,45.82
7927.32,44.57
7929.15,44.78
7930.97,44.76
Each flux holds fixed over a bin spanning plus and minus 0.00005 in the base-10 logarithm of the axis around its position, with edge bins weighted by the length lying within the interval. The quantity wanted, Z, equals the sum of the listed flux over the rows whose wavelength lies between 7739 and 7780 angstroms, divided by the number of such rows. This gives 46.6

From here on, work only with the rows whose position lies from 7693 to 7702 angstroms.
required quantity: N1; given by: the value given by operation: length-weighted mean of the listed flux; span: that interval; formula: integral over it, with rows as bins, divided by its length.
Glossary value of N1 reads 46.0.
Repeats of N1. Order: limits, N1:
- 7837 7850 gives 47.1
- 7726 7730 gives 46.3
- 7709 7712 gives 46.5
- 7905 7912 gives 45.3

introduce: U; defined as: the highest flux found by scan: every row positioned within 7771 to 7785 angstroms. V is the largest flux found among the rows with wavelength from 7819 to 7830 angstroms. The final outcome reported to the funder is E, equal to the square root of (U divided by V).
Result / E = 1.00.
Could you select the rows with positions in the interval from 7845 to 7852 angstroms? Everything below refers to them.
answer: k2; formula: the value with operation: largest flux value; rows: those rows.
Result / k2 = 48.76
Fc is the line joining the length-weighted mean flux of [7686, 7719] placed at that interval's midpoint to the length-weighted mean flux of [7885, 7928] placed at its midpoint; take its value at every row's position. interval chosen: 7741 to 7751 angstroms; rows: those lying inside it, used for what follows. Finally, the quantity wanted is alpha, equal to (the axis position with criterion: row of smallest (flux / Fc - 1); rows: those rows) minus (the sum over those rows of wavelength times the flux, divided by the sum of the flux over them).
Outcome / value 0.9 angstroms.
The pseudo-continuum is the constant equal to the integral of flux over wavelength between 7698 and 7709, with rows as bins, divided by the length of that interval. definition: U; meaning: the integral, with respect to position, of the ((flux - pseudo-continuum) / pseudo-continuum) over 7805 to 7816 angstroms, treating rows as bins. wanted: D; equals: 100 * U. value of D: 12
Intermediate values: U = 0.12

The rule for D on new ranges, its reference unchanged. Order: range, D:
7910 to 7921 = -40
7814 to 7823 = 27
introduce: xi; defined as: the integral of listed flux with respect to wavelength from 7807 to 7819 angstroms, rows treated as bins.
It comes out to 568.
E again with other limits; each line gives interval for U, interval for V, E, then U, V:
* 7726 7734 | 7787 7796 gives 1.00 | 47.88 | 47.62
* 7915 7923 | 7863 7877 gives 0.96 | 45.55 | 49.81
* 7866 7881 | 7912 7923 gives 1.05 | 49.81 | 45.55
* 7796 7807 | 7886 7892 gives 1.00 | 48.1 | 48.5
